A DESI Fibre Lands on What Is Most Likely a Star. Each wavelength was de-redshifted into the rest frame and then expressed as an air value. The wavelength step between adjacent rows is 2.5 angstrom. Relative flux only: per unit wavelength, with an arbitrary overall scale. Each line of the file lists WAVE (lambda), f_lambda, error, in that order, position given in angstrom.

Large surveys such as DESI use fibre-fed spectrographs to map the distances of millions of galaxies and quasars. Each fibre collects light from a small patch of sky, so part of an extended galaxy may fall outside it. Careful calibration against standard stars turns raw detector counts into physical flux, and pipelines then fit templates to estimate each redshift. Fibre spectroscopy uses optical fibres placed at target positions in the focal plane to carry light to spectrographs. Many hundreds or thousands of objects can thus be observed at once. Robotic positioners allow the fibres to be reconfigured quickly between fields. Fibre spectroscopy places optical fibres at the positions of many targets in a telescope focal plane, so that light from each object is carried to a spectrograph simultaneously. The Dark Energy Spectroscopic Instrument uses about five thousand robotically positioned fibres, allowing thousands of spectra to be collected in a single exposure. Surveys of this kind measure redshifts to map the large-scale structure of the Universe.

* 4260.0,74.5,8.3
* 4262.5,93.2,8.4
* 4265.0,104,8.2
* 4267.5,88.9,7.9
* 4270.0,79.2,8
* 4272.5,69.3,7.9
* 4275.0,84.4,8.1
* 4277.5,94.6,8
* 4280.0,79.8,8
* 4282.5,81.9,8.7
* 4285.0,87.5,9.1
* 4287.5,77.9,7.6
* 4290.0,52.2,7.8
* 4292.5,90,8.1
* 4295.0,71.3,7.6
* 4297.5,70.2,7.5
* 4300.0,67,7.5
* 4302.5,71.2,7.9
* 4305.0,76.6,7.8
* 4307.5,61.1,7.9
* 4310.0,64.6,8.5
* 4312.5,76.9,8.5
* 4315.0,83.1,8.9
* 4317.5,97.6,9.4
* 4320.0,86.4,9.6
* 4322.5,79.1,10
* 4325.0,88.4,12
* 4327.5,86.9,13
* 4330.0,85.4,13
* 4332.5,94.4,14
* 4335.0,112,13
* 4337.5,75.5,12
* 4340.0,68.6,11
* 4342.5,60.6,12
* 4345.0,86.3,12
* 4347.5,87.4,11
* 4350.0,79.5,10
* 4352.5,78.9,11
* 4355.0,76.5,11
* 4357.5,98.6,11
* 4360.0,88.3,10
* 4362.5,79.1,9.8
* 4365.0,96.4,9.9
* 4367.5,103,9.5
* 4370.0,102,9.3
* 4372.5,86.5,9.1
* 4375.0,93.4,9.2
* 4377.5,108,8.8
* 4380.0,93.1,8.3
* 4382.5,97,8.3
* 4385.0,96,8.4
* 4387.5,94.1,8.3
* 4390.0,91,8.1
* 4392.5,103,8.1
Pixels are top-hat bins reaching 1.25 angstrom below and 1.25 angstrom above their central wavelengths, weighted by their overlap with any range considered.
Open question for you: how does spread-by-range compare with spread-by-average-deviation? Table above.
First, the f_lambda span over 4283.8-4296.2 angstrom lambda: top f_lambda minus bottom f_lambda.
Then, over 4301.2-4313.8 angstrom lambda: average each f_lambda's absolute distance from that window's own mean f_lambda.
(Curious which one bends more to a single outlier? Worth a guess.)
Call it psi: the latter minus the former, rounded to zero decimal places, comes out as -32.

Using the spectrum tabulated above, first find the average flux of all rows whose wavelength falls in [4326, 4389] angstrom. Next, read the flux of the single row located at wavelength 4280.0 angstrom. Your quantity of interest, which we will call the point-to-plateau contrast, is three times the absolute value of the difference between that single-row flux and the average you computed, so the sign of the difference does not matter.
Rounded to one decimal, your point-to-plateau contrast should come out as 27.9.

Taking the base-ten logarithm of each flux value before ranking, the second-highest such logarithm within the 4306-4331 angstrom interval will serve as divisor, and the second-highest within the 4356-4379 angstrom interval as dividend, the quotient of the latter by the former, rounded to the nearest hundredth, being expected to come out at 1.03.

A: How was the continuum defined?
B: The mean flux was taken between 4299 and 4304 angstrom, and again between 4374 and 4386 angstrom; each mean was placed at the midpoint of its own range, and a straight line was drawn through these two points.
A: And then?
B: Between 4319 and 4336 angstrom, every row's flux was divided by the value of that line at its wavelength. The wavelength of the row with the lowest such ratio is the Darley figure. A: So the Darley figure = 4322.5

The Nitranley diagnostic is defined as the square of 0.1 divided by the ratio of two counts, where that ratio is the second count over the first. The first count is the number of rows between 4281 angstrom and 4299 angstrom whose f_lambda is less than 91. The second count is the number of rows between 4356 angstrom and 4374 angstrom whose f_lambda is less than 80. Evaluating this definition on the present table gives 0.49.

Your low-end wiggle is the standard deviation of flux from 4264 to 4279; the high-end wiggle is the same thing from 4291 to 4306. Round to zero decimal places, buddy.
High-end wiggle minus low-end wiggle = -4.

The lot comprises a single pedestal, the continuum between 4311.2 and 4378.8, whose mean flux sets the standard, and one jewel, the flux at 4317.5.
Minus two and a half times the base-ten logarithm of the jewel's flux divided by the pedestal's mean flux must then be -0.12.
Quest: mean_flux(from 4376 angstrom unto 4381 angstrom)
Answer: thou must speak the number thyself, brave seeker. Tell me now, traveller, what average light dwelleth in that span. 101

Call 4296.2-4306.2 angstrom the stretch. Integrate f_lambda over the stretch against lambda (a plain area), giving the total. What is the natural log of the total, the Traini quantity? 6.57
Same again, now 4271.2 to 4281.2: 6.71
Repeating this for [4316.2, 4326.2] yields 6.78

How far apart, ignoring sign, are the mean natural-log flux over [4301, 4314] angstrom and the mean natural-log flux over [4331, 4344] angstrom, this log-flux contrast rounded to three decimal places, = 0.139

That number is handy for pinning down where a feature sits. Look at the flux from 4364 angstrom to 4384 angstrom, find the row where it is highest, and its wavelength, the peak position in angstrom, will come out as 4377.5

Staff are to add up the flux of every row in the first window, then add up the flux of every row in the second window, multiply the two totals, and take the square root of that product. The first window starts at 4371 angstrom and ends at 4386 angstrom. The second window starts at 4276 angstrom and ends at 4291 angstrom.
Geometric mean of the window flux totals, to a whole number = 522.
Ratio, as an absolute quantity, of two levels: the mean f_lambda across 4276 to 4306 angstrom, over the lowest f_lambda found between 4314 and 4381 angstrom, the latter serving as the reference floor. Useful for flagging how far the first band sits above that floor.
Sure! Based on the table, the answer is 1.27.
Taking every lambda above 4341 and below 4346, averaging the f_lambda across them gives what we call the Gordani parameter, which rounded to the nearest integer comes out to 73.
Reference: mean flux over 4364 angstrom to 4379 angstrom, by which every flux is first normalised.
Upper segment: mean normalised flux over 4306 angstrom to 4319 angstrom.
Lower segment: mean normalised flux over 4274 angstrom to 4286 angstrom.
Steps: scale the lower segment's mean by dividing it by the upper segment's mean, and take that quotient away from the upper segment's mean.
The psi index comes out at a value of -0.3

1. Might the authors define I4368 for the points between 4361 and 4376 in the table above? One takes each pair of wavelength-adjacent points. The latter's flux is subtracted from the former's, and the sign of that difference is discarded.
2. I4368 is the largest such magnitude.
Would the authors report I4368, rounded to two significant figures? 17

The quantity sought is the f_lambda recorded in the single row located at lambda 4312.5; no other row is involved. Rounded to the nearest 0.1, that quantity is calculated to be 76.9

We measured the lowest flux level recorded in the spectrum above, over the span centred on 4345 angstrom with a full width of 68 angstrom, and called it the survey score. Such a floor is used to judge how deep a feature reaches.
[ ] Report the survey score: 60.6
